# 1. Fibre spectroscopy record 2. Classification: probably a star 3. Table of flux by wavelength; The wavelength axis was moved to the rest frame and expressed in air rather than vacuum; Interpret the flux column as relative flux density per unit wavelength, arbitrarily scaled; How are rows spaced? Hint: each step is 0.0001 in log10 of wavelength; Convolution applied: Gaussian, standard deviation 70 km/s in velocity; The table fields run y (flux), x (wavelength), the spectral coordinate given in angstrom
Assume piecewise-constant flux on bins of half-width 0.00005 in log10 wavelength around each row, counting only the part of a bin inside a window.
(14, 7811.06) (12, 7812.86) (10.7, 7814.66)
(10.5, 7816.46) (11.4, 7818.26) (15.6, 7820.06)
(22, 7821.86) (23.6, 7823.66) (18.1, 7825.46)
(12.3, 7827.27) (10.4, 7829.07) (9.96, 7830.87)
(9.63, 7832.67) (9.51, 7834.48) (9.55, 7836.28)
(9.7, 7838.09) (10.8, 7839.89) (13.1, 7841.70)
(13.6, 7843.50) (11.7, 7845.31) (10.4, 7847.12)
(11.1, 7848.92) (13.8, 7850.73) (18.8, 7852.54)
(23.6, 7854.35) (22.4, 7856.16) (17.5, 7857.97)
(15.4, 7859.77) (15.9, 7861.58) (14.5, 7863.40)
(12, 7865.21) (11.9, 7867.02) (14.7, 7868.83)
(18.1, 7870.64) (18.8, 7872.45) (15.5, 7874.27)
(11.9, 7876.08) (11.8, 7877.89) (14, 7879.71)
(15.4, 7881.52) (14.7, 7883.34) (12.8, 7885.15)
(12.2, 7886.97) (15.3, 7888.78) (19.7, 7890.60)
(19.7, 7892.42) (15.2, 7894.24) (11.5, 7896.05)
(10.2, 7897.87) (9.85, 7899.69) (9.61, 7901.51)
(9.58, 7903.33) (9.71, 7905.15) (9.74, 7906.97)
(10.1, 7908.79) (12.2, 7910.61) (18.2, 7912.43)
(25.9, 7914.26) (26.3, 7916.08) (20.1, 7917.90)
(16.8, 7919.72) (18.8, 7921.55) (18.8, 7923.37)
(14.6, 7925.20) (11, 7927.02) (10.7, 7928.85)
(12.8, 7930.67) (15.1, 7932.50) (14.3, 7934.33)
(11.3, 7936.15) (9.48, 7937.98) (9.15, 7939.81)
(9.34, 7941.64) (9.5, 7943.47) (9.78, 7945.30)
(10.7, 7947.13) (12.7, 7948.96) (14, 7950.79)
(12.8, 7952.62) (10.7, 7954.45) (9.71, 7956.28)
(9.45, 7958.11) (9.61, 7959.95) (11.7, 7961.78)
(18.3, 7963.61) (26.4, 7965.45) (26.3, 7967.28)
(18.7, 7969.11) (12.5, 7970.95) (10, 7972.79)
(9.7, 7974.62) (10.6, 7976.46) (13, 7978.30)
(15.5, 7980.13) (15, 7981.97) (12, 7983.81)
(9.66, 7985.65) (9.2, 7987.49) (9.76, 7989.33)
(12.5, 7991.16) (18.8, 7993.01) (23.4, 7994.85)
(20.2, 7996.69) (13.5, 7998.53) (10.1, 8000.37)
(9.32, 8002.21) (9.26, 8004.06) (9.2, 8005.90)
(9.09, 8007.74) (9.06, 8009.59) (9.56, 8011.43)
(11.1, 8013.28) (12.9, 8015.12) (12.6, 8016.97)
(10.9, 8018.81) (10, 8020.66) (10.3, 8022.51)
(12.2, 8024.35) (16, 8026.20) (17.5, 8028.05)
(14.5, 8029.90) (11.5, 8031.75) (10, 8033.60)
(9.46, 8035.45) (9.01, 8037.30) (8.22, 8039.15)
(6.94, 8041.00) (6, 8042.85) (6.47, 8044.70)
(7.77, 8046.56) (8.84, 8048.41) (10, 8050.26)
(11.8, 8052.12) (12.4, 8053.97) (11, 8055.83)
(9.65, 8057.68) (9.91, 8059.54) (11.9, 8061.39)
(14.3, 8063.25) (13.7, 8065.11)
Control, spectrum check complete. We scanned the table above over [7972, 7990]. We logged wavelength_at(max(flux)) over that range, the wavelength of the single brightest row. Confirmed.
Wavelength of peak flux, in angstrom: 7980.13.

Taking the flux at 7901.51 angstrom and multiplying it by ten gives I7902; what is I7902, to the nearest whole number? 96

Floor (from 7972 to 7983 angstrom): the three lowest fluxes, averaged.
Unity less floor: -9.1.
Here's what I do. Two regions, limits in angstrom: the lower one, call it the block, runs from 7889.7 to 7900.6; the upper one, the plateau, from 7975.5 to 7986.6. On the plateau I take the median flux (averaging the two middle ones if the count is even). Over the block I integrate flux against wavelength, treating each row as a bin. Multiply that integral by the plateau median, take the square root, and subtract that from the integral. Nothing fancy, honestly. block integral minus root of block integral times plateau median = 112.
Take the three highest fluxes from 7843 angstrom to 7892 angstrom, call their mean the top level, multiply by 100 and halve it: 1095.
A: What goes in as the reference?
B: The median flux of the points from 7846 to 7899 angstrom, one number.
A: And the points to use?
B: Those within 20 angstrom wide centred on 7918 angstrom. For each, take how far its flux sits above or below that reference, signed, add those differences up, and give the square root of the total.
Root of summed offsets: 5.6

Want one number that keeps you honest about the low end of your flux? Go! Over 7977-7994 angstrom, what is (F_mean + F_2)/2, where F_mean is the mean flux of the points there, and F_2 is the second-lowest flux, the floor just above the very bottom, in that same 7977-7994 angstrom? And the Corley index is 11.2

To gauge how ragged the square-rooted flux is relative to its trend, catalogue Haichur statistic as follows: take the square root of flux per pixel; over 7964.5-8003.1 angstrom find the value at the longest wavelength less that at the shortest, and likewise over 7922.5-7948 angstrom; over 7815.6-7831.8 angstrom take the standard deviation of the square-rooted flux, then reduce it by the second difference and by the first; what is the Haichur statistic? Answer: 3.8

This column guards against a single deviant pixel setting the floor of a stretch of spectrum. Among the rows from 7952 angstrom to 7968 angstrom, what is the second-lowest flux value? 9.61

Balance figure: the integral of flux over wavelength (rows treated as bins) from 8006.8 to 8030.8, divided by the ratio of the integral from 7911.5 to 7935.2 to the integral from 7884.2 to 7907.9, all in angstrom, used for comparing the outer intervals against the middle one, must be 212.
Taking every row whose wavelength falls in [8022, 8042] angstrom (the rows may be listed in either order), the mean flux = 11.4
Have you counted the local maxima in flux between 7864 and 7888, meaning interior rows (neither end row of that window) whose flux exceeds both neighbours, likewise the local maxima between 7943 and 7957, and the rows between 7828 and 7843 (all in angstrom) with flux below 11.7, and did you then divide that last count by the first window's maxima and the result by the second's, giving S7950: 3.5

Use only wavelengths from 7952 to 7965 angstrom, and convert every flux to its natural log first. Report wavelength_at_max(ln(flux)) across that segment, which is 7963.61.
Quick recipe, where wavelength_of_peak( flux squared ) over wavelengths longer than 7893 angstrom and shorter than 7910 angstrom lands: 7894.24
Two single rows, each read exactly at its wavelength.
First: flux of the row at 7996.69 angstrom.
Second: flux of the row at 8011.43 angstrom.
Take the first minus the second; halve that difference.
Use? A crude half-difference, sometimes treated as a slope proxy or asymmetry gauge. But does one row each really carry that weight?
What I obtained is 5.3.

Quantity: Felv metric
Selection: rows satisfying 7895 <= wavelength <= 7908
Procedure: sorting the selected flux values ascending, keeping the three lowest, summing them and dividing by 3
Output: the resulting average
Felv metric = 9.6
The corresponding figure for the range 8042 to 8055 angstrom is 6.7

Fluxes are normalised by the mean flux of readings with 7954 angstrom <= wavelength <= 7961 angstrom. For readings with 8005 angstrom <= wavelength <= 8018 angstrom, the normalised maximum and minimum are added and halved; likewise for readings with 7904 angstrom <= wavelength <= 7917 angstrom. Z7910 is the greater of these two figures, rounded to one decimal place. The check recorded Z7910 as 1.8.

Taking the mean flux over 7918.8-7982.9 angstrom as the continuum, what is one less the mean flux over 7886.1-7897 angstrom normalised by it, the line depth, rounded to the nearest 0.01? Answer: -0.16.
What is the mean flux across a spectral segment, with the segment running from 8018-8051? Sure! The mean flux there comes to 10.3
